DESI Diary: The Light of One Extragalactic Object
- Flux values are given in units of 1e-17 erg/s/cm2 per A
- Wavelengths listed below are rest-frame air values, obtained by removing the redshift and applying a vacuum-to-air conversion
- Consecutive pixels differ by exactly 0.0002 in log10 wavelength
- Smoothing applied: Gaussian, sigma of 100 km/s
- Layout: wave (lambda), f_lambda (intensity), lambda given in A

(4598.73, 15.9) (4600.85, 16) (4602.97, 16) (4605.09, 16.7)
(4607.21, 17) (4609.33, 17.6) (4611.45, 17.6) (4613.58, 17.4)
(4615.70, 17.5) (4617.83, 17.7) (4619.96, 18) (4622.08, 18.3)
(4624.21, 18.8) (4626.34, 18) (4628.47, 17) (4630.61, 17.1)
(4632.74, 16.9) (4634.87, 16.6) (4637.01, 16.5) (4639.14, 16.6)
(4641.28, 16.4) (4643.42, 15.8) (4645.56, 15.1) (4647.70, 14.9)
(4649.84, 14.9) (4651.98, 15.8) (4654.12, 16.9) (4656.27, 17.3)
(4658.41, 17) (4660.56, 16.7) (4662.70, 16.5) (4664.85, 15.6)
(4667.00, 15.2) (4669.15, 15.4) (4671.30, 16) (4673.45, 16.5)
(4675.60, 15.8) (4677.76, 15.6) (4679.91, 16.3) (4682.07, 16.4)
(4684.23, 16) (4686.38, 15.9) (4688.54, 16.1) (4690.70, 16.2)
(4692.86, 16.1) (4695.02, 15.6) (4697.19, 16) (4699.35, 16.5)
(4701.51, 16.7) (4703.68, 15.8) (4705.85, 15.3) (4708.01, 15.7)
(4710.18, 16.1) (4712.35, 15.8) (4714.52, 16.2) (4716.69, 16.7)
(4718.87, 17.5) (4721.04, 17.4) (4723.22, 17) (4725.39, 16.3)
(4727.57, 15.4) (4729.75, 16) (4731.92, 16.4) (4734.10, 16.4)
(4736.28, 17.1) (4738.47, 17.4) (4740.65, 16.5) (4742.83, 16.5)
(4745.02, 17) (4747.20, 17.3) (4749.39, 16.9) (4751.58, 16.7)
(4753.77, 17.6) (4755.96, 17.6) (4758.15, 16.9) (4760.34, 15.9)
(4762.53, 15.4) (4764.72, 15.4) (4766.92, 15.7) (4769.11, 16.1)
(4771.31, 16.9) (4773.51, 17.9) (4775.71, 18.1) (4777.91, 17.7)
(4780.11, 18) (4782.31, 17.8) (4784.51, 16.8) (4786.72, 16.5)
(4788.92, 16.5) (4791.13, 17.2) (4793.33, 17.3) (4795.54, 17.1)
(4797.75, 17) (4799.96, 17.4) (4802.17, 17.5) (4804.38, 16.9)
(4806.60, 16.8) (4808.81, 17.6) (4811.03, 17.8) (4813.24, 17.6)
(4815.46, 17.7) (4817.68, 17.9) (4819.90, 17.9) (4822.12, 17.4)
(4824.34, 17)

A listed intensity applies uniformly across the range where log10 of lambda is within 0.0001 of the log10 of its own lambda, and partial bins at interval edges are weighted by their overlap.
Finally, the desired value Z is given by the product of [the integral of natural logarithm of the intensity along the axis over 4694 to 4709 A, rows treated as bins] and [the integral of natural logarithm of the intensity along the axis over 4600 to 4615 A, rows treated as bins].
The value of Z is 1763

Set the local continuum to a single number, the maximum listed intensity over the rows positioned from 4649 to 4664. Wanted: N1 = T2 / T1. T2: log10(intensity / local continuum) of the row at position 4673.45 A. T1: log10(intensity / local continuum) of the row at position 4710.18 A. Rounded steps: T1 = -0.031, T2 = -0.021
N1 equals 0.7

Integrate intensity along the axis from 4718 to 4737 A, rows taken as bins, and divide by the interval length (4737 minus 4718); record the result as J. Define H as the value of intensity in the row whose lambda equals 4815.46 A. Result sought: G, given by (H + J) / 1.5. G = 22.9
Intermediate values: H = 17.7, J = 16.6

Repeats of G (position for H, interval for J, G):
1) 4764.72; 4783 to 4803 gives 21.6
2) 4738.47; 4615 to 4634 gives 23.4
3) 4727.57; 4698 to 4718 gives 21.0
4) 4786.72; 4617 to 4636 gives 22.7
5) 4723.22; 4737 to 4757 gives 22.7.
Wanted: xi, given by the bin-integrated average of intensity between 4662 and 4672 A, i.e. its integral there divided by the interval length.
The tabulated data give 15.7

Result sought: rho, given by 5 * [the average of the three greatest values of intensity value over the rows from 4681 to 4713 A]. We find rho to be 82.7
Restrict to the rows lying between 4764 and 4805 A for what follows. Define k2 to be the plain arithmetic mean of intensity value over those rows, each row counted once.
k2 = 17.0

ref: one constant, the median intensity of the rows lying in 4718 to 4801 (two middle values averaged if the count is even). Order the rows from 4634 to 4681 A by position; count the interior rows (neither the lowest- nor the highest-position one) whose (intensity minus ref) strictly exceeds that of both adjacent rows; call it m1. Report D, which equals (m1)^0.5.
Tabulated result 1.73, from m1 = 3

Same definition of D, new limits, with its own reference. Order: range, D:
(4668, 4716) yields 2.24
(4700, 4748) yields 1.73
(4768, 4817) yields 2.24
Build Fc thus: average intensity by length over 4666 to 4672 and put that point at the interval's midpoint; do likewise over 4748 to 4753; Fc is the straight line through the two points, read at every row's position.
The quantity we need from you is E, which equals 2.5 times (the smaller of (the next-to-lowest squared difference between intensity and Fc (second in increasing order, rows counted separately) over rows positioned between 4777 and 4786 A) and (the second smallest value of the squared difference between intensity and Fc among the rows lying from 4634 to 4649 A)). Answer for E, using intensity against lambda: 0.17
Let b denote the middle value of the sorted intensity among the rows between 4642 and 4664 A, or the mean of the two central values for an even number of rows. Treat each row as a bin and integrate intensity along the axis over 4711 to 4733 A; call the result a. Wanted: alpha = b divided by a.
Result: 0.045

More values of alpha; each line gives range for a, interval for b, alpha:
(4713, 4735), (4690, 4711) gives 0.044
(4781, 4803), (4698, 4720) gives 0.043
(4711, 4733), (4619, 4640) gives 0.047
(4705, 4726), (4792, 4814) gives 0.050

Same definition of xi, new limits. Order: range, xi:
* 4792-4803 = 17.3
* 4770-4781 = 17.7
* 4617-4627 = 18.2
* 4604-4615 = 17.3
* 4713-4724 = 16.9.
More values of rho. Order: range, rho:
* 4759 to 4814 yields 90.0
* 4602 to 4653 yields 91.8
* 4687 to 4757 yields 87.8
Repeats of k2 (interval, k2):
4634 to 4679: 16.1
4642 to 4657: 15.8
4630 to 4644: 16.6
